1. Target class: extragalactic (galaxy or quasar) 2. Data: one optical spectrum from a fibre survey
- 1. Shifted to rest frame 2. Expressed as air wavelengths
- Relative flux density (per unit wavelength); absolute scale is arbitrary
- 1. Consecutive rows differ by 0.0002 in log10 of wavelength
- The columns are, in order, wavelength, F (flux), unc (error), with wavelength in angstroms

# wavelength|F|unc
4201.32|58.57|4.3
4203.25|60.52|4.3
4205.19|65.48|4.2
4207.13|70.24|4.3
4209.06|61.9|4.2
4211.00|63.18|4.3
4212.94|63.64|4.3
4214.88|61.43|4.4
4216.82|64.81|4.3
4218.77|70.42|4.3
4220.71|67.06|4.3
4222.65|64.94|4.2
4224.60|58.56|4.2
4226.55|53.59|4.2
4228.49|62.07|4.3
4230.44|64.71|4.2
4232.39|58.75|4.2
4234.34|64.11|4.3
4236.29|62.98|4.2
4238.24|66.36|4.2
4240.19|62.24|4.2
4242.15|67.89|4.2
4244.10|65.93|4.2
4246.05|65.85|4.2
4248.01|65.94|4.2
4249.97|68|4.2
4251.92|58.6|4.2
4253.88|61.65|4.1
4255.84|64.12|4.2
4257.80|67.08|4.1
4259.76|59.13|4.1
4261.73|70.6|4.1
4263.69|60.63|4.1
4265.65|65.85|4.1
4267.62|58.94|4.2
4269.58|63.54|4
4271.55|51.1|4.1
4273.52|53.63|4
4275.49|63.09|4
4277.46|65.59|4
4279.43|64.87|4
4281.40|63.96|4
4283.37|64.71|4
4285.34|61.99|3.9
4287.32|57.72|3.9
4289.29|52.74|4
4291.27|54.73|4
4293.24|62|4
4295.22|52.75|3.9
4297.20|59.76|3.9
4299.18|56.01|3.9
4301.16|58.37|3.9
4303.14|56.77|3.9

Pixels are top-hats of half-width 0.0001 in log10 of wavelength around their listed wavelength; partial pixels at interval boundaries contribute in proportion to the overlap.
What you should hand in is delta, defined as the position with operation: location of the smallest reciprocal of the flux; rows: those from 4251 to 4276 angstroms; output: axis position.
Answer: 4261.73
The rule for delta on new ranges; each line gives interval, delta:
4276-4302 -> 4277.46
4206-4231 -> 4218.77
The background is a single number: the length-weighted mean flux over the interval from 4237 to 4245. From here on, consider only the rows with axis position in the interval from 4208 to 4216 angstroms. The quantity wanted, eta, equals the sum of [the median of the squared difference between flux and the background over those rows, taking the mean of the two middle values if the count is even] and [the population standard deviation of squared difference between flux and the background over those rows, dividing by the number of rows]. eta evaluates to 15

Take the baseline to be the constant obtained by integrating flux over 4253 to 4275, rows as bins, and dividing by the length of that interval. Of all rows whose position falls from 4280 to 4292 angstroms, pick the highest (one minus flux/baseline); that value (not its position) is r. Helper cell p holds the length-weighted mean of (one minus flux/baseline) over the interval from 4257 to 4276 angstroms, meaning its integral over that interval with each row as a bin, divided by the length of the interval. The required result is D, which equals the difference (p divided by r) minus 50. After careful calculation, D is -50.0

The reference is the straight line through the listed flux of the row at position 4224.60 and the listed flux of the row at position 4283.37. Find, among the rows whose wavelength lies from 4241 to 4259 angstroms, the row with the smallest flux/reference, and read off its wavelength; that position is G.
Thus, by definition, 4251.92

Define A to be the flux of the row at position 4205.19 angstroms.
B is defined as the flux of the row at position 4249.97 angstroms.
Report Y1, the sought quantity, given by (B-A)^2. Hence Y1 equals 6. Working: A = 65.48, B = 68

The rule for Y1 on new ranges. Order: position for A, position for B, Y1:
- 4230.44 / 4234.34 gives 0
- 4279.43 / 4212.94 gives 2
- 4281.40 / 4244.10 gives 4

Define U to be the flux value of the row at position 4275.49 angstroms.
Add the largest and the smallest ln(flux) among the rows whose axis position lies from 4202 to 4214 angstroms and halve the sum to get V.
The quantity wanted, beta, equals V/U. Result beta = 0.066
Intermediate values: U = 63.09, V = 4.18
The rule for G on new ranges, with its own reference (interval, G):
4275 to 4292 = 4289.29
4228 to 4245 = 4232.39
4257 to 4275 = 4271.55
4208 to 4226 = 4224.60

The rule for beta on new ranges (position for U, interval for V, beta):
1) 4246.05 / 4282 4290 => 0.062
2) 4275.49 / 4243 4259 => 0.066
